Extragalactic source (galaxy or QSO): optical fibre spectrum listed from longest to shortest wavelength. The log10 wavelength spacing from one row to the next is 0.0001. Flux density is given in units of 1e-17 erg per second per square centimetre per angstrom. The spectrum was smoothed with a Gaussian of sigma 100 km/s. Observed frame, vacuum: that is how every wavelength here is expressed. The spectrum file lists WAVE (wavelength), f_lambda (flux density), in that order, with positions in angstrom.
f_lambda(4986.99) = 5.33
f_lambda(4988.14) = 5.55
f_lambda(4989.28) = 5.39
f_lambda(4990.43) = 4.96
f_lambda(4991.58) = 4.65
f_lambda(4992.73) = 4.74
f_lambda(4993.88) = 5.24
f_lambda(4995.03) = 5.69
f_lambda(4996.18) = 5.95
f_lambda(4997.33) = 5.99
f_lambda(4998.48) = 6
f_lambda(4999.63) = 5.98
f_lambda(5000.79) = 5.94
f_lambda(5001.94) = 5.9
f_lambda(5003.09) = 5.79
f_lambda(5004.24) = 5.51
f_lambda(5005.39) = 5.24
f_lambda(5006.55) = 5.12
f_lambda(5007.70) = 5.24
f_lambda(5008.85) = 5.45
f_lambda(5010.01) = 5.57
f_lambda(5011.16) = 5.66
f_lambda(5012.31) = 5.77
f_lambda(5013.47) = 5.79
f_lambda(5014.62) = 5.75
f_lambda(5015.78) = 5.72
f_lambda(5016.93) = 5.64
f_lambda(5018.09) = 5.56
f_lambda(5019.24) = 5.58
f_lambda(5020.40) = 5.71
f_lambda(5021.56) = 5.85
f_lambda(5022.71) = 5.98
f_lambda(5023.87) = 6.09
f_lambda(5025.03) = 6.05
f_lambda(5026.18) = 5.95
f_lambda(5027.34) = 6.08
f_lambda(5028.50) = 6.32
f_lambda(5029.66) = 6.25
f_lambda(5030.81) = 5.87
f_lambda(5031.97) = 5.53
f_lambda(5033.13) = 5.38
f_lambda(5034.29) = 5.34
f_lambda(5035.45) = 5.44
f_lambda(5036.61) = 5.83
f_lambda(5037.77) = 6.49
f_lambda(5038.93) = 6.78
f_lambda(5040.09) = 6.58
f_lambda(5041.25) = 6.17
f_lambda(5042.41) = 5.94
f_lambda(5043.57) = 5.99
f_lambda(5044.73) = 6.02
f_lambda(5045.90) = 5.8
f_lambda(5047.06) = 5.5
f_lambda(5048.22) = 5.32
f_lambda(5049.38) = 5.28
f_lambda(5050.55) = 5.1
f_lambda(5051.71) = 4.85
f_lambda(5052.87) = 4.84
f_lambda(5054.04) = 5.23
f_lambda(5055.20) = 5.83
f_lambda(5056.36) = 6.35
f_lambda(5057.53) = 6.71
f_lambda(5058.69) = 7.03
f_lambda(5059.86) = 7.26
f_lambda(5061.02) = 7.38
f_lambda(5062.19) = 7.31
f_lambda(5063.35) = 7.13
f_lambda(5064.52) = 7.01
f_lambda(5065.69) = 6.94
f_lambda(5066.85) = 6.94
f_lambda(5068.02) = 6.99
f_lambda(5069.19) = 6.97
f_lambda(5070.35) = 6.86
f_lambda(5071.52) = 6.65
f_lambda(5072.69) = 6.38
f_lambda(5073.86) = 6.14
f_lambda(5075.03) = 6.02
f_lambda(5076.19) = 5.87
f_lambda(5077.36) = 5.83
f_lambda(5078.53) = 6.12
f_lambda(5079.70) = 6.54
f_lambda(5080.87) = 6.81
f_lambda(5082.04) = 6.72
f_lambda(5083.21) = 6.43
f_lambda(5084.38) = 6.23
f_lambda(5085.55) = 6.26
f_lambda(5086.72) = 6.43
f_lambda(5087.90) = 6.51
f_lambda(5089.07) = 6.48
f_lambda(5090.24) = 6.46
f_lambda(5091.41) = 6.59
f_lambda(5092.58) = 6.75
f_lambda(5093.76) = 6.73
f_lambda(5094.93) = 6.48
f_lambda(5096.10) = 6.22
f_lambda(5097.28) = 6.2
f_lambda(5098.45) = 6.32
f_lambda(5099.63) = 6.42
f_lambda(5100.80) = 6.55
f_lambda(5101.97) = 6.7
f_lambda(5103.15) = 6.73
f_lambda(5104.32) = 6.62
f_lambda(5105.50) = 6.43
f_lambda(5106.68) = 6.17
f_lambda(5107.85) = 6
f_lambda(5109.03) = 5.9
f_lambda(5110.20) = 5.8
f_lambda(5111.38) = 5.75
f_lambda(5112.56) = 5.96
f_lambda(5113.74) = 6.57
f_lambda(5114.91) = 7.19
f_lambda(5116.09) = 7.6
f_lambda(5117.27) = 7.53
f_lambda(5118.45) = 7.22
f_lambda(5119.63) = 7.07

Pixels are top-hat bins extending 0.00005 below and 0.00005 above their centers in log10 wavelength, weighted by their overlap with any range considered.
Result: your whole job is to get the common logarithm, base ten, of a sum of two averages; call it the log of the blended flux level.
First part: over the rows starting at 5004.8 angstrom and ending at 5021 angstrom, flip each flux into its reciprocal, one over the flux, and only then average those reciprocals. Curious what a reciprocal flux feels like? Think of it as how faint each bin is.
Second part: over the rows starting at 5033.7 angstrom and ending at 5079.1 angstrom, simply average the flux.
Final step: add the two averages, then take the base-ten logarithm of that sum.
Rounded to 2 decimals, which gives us 0.81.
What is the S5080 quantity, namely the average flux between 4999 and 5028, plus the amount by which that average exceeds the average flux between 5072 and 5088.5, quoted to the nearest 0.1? 5.1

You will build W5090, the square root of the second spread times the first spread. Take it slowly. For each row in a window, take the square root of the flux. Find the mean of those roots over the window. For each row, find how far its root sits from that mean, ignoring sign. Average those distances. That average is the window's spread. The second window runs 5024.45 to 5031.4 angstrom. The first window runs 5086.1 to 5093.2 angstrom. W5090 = 0.0215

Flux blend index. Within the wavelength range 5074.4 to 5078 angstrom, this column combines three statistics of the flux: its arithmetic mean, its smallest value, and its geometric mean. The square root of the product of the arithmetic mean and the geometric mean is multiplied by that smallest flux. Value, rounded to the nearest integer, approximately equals 34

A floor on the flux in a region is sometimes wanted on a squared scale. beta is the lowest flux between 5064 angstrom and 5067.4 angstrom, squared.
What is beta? 48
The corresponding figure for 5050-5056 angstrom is 23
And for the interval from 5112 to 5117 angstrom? 36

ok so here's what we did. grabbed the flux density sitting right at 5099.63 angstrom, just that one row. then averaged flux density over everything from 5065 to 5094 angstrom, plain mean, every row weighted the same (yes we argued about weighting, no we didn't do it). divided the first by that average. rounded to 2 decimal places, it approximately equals 0.99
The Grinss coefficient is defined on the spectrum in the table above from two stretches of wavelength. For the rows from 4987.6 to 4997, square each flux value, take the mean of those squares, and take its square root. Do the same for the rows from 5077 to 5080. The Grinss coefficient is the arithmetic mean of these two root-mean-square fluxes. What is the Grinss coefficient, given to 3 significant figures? 5.73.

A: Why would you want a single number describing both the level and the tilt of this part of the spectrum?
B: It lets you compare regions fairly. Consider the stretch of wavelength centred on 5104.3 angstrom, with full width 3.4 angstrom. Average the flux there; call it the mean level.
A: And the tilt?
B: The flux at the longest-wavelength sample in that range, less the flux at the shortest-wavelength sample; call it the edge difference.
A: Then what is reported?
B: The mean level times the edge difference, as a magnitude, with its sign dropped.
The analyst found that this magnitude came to 2.0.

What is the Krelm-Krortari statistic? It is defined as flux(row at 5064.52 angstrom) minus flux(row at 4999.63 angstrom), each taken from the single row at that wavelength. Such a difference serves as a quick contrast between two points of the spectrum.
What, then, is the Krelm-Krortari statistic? 1.0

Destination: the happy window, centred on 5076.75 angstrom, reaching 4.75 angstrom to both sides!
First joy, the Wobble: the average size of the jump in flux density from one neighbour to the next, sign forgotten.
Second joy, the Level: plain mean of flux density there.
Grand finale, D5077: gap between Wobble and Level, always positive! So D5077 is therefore 6.00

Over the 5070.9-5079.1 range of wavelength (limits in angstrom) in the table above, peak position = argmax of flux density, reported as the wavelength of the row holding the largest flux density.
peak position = 5071.52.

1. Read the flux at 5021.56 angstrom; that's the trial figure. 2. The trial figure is 5.85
